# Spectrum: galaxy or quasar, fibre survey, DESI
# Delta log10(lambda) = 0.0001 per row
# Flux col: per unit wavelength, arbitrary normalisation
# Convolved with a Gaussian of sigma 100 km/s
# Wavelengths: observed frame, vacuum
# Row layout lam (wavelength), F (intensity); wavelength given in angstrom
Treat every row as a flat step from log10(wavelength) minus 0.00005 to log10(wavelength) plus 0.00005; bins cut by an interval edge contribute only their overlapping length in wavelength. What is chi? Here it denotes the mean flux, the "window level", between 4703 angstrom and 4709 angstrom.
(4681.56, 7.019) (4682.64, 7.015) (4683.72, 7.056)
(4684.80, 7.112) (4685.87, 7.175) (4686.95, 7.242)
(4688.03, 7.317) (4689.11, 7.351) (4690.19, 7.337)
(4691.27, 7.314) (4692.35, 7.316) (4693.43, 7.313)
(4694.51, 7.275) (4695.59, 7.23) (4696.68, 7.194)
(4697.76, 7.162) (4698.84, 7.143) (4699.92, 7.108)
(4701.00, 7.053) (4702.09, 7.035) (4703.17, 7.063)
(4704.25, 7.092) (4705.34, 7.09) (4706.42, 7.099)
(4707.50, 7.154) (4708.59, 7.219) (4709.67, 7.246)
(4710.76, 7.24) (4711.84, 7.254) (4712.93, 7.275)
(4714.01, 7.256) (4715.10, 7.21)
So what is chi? 7.12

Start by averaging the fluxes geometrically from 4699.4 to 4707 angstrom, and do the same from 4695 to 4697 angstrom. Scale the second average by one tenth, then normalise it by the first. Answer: 0.102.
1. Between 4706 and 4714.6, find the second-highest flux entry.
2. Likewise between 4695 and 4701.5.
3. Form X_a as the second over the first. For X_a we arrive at 0.99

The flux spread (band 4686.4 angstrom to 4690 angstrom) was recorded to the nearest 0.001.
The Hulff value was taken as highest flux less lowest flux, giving 0.109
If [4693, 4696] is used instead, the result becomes 0.083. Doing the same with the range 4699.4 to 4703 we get 0.073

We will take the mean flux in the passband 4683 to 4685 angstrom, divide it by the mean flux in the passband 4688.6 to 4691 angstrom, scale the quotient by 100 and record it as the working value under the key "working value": 96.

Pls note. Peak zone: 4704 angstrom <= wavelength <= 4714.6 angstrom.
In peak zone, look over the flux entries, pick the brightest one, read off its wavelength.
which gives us 4712.93 angstrom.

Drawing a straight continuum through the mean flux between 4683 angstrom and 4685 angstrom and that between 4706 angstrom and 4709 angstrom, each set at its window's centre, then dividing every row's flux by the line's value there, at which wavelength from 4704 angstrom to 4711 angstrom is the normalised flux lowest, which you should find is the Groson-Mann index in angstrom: 4705.34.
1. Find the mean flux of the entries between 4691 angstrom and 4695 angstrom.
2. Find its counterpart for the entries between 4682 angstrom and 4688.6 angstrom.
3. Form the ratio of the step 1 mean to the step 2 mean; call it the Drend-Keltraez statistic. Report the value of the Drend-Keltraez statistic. 1.02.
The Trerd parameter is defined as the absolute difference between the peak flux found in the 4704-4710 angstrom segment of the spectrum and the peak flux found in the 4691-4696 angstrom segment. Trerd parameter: 0.070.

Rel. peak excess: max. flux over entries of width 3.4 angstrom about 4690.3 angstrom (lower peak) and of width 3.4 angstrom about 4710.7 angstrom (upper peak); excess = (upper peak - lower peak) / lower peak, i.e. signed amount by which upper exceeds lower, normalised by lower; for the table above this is -0.013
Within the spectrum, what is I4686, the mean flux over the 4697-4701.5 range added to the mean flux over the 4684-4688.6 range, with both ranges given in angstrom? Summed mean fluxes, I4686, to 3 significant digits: 14.3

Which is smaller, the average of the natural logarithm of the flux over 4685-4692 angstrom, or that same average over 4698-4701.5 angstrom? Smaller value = 1.96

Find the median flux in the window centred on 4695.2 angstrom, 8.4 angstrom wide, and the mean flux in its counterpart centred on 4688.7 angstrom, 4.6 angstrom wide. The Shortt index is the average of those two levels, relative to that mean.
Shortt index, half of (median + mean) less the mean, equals -0.03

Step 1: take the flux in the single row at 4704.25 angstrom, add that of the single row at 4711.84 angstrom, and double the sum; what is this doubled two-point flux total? 28.7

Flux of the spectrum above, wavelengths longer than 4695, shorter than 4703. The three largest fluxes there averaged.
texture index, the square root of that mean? 2.68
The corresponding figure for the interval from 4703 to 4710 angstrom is 2.68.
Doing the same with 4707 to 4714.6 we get 2.69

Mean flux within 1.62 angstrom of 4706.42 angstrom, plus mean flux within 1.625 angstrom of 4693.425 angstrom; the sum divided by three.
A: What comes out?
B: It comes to 4.81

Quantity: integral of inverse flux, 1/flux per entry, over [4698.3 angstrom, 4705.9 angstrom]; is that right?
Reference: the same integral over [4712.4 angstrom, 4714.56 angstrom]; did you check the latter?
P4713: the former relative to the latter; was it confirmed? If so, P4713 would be 3.6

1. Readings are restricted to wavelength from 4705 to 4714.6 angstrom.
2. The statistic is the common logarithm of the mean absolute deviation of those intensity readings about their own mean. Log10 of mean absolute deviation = -1.23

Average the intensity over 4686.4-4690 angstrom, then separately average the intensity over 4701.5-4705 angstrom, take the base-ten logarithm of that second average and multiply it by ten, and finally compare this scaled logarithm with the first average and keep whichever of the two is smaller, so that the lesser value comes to 7.30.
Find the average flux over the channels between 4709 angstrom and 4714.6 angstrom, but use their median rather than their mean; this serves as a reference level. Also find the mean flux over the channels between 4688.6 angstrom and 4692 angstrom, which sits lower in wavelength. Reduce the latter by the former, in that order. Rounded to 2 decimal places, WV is 0.08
